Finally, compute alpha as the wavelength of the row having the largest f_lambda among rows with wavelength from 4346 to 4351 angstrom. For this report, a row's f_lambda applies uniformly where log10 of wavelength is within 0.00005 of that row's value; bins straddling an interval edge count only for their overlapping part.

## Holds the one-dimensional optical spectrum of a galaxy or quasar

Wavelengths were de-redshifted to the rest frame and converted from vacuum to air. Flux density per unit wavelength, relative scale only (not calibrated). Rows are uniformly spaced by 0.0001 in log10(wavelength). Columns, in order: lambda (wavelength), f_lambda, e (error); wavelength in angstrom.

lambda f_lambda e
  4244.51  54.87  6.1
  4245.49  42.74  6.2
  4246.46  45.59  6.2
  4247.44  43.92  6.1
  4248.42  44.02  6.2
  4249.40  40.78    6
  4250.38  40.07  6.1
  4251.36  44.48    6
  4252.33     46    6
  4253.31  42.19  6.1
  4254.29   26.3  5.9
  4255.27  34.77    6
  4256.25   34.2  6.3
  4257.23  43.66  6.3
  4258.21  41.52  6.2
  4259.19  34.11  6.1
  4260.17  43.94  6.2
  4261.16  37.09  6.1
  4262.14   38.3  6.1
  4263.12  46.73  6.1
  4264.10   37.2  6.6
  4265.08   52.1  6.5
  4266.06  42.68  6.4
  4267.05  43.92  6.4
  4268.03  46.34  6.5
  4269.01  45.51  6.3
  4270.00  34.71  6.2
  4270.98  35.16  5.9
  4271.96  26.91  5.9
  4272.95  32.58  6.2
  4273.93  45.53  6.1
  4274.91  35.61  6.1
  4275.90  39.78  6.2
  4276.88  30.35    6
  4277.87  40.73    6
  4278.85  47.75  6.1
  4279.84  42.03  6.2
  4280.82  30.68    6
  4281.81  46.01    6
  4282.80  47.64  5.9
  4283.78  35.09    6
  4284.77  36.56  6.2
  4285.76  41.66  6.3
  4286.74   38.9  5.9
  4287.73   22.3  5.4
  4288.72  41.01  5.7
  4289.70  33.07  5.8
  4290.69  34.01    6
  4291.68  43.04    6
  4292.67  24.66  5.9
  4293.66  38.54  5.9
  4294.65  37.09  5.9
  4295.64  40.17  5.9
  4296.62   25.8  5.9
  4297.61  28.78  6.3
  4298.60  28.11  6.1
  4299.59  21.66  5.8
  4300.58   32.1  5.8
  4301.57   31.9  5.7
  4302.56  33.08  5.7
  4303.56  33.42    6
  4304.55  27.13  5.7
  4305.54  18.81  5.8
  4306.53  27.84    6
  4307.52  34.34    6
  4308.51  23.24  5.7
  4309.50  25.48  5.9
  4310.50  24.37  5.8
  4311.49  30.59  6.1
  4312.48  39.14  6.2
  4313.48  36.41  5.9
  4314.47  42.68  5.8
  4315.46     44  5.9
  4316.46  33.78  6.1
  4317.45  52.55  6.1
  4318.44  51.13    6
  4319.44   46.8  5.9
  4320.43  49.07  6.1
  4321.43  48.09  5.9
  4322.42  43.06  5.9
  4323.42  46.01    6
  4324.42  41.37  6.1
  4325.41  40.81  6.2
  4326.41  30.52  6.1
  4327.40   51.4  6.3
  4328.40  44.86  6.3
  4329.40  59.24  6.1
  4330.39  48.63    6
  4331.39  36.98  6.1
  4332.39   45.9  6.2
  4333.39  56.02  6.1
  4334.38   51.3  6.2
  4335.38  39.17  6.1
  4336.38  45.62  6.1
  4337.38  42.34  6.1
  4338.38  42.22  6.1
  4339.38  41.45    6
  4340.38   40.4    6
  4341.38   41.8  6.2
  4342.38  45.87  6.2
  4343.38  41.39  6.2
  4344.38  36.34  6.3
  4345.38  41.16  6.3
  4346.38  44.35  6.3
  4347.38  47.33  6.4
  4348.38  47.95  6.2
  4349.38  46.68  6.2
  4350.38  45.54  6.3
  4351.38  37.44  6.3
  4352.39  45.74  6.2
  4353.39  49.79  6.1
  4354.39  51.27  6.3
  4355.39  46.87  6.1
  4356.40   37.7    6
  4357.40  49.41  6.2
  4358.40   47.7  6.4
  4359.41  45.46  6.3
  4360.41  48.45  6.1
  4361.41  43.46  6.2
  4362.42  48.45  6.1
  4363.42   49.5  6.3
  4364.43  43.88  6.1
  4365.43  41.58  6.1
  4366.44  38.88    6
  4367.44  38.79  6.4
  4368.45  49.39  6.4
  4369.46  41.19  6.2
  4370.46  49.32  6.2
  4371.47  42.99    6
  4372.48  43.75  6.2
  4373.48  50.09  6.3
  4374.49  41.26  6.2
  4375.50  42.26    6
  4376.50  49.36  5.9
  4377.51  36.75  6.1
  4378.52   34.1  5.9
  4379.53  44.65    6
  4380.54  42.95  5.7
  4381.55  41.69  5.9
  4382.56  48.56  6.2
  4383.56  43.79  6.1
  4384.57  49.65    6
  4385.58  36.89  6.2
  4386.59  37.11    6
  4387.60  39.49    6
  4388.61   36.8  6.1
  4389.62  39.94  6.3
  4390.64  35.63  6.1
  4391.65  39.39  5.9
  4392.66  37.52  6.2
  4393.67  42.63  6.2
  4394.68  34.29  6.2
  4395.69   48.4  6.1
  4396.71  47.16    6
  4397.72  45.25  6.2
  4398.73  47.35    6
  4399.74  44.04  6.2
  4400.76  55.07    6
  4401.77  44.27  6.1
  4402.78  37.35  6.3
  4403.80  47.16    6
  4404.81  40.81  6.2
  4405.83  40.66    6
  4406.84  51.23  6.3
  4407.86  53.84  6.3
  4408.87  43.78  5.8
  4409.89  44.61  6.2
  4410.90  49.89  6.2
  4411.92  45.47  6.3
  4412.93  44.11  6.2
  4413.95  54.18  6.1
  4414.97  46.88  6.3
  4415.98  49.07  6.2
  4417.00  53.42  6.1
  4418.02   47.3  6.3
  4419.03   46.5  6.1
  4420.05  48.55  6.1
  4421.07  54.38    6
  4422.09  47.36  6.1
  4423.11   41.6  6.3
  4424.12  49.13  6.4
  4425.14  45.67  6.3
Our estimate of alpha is 4348.38 angstrom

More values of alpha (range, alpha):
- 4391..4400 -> 4395.69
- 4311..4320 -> 4317.45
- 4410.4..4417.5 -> 4413.95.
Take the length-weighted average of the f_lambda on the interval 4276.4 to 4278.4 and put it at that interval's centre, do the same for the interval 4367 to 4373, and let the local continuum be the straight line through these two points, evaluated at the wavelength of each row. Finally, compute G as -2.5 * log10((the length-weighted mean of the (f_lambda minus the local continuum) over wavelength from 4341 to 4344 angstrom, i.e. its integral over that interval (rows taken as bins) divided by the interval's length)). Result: 0.0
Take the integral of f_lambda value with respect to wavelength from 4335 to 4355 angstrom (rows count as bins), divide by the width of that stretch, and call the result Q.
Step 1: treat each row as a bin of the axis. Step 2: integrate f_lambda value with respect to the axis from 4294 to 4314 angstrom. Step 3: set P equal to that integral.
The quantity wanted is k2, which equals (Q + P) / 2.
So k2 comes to 322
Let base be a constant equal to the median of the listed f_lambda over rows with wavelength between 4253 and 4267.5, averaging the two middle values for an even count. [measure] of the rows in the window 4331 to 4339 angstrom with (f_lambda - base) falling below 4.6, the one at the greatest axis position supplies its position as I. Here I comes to 4338.38 angstrom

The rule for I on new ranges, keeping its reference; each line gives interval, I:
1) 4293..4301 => 4300.58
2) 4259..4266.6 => 4266.06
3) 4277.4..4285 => 4284.77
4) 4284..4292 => 4291.68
